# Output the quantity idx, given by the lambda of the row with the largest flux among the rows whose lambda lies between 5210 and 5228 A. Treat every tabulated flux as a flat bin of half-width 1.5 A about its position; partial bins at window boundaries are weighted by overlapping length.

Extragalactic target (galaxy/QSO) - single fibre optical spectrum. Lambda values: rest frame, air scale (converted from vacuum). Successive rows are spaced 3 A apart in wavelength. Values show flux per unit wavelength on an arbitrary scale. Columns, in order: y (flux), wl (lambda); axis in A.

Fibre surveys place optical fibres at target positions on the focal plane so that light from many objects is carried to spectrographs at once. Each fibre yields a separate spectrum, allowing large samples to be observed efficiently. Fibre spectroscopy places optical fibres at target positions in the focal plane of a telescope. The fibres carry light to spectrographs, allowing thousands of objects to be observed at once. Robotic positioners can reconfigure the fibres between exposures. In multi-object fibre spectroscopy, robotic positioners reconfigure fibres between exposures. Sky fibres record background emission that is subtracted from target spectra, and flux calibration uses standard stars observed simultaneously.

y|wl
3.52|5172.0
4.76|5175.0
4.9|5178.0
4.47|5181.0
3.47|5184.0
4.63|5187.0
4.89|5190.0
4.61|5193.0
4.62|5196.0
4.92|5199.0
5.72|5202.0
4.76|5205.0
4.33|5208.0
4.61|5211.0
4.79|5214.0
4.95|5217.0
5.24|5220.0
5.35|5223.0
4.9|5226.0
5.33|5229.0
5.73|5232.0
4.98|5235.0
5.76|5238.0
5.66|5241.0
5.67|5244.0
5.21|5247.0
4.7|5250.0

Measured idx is 5223.0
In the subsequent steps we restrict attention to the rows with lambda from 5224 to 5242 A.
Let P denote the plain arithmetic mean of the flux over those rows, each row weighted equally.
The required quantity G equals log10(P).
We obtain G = 0.732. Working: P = 5.39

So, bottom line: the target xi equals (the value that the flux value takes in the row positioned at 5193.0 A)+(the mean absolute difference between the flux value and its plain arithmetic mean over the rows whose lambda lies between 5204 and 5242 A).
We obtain 5.0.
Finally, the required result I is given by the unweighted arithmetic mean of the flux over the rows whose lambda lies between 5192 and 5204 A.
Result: 5.0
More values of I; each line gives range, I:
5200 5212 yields 4.9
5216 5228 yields 5.1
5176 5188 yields 4.4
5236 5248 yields 5.6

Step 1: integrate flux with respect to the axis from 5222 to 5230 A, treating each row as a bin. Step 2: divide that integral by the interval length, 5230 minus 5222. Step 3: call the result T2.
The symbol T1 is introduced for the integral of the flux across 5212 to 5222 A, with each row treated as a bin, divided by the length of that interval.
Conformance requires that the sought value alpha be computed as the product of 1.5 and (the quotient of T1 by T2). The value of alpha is 1.45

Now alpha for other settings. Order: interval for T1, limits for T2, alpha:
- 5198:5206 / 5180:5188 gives 1.87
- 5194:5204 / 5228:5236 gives 1.41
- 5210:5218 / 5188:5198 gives 1.52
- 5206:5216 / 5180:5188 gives 1.67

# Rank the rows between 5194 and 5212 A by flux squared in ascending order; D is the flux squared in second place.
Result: 21.3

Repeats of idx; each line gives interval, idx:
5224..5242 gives 5238.0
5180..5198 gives 5190.0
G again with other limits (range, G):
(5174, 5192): 0.655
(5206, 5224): 0.688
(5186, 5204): 0.690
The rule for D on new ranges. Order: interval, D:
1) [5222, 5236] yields 24.8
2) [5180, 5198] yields 20.0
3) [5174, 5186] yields 20.0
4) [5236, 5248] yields 32.0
